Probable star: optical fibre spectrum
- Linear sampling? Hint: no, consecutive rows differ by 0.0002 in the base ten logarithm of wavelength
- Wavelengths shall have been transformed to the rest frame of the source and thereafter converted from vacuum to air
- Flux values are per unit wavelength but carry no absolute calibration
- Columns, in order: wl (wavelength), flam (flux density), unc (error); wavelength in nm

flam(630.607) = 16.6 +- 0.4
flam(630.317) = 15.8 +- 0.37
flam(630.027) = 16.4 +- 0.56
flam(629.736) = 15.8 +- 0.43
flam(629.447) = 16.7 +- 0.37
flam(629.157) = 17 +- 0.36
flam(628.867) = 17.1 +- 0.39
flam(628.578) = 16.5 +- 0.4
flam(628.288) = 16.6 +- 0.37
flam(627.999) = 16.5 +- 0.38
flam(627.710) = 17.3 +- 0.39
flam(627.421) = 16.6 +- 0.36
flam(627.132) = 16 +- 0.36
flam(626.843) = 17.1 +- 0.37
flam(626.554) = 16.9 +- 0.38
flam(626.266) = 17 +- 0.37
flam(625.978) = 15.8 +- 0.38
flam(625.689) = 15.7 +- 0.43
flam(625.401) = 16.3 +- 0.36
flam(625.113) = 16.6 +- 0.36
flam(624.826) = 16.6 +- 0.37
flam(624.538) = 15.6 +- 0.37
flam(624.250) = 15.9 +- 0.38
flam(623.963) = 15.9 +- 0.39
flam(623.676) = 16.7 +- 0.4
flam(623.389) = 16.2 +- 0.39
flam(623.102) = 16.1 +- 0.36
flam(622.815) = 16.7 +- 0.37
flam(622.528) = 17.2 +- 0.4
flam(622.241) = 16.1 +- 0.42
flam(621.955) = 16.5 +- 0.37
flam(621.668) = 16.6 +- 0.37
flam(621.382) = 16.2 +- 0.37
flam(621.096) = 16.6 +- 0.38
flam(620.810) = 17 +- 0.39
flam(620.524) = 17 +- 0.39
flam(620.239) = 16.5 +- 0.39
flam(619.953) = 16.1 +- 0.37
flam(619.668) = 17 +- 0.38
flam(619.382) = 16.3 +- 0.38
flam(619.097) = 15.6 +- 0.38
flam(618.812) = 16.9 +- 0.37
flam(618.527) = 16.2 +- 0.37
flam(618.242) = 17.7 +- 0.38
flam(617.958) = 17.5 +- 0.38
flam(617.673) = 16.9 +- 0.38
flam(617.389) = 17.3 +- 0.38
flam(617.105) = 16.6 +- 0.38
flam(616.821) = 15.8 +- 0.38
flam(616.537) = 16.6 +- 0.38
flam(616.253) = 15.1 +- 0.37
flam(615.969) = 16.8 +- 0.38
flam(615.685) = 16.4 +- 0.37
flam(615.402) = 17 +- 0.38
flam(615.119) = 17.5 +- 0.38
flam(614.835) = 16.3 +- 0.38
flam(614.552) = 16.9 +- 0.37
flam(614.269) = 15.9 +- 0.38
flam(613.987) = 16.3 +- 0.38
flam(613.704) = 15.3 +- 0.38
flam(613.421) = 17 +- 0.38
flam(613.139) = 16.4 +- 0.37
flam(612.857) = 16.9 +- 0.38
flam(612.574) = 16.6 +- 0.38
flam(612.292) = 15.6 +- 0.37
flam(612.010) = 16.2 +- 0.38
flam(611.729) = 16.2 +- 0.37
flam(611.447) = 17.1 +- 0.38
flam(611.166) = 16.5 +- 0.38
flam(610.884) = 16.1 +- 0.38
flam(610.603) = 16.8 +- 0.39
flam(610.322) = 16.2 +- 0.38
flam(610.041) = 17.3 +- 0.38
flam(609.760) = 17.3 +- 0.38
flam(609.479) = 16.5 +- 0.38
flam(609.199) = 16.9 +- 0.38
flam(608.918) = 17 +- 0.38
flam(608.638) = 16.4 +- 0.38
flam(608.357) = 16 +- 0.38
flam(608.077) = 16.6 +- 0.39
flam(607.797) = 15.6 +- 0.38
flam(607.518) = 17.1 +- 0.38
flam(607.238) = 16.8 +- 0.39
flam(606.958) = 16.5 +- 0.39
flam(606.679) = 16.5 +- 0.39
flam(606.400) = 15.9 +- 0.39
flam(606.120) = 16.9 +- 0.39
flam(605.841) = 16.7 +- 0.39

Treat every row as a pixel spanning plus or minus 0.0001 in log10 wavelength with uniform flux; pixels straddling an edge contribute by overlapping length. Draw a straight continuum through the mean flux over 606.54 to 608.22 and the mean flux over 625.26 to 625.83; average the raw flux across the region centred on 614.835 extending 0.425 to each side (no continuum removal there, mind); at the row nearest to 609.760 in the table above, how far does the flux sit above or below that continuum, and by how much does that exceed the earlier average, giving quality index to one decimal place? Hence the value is -16.0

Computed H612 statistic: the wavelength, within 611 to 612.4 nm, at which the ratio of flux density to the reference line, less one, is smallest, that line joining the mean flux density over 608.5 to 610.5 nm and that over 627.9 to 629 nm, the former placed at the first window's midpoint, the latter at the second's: 612.292 nm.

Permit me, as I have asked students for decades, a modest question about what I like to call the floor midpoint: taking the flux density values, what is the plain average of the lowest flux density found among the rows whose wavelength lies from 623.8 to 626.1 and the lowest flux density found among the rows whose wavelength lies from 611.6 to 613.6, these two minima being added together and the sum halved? 15.6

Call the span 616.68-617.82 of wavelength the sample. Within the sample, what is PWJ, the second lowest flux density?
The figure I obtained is 16.6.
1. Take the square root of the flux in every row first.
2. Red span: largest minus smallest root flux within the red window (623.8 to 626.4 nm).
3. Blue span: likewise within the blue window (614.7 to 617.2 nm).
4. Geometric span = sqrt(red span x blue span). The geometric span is 0.23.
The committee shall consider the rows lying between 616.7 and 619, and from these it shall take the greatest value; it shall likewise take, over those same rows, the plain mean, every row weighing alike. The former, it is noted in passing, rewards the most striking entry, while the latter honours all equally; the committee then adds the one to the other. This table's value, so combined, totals 34.6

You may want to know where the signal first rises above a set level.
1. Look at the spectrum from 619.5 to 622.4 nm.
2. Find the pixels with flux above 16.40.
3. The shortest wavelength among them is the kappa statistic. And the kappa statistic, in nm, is 619.668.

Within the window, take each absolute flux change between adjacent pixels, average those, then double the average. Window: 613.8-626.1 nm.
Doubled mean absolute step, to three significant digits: 1.22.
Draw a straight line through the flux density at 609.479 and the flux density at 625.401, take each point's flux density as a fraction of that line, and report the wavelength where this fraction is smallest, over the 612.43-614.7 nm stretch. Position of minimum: 613.704 nm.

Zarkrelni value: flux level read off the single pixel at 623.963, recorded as 15.9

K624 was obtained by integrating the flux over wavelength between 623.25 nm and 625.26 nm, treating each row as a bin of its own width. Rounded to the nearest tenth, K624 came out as 32.6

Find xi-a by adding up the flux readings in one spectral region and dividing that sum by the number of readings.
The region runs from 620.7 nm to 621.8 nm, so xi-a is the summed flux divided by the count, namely 16.6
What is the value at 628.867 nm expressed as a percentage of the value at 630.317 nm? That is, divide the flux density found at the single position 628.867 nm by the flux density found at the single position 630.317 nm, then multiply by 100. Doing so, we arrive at 108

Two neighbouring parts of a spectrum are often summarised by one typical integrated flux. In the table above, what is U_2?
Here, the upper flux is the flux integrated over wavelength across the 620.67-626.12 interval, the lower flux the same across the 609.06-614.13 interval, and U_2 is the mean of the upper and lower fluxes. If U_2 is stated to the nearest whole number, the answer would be 86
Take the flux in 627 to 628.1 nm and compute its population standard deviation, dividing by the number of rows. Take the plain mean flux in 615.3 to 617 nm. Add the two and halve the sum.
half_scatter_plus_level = 8.37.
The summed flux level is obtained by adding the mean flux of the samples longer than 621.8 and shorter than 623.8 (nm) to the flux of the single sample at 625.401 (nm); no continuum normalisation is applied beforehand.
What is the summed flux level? 32.8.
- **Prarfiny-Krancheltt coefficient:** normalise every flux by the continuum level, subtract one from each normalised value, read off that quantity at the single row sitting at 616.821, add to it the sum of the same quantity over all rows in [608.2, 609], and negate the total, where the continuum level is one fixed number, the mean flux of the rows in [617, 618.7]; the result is 0.17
